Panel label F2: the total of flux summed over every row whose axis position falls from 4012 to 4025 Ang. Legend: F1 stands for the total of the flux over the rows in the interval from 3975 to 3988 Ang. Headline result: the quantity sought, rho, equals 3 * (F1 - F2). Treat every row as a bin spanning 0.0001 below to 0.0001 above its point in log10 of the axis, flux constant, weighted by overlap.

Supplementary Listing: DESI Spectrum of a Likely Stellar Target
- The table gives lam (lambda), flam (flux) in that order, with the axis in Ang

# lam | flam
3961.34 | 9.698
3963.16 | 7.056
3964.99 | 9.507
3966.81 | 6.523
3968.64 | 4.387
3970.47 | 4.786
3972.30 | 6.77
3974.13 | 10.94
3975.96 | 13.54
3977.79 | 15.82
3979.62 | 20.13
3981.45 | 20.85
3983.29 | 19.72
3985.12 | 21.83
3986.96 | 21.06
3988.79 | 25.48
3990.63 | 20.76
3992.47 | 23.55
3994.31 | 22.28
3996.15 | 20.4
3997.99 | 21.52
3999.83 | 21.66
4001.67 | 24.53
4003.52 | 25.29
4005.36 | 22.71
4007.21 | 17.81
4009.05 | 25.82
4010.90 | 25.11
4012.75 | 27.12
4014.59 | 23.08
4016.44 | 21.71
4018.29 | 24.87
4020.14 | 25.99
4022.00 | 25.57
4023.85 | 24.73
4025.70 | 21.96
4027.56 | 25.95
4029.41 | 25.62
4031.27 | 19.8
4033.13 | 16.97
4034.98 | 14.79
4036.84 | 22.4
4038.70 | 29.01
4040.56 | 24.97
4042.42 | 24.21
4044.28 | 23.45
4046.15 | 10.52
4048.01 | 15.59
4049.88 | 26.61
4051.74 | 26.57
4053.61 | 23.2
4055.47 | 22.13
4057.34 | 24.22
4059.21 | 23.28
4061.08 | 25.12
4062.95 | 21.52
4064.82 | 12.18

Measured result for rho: -120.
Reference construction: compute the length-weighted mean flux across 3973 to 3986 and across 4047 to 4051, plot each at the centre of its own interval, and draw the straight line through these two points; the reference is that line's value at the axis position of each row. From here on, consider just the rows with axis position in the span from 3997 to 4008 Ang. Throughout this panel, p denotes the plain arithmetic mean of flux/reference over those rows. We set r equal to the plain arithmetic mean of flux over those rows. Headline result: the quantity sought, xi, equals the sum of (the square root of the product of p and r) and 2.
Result 7.2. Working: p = 1.19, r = 22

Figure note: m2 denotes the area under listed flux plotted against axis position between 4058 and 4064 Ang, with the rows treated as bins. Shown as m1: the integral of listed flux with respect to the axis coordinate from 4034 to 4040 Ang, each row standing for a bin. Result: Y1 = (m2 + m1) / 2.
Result 136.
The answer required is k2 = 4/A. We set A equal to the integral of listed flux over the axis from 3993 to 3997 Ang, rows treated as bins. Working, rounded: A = 86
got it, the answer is 0.046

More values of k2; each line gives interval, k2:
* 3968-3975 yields 0.084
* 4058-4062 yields 0.041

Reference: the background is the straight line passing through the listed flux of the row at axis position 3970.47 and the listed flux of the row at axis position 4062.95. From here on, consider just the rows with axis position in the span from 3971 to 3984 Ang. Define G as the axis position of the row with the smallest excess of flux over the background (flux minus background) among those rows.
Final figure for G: 3972.30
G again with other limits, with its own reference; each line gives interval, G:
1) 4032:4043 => 4034.98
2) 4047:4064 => 4048.01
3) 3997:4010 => 4007.21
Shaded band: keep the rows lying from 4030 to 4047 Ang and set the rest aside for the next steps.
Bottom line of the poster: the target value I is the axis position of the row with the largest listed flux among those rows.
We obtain 4038.70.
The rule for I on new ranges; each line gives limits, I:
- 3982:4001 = 3988.79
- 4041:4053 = 4049.88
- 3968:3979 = 3977.79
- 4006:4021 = 4012.75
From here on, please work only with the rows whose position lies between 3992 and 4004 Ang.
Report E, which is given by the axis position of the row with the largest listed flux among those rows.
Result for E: 4003.52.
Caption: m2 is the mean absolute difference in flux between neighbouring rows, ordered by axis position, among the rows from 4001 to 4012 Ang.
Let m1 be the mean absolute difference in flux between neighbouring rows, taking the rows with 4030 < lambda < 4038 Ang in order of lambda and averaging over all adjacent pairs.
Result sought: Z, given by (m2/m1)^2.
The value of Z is 0.65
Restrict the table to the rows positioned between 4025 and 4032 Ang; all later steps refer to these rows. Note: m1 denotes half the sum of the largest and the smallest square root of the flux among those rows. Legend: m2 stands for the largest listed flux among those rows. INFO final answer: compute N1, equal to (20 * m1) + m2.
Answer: 121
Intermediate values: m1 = 4.8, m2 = 25.95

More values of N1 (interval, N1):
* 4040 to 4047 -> 107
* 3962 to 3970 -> 61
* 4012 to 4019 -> 126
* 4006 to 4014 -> 121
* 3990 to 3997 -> 117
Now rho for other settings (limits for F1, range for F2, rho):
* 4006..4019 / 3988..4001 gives 30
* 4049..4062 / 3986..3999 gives 48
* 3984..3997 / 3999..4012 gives -23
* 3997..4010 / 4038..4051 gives 15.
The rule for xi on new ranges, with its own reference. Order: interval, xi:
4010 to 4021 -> 7.6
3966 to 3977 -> 3.9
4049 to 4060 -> 7.3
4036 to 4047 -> 6.9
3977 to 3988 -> 6.8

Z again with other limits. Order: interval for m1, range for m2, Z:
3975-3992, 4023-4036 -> 1.36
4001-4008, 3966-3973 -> 0.30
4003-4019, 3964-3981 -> 0.61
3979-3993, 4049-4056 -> 0.39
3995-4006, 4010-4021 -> 2.45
